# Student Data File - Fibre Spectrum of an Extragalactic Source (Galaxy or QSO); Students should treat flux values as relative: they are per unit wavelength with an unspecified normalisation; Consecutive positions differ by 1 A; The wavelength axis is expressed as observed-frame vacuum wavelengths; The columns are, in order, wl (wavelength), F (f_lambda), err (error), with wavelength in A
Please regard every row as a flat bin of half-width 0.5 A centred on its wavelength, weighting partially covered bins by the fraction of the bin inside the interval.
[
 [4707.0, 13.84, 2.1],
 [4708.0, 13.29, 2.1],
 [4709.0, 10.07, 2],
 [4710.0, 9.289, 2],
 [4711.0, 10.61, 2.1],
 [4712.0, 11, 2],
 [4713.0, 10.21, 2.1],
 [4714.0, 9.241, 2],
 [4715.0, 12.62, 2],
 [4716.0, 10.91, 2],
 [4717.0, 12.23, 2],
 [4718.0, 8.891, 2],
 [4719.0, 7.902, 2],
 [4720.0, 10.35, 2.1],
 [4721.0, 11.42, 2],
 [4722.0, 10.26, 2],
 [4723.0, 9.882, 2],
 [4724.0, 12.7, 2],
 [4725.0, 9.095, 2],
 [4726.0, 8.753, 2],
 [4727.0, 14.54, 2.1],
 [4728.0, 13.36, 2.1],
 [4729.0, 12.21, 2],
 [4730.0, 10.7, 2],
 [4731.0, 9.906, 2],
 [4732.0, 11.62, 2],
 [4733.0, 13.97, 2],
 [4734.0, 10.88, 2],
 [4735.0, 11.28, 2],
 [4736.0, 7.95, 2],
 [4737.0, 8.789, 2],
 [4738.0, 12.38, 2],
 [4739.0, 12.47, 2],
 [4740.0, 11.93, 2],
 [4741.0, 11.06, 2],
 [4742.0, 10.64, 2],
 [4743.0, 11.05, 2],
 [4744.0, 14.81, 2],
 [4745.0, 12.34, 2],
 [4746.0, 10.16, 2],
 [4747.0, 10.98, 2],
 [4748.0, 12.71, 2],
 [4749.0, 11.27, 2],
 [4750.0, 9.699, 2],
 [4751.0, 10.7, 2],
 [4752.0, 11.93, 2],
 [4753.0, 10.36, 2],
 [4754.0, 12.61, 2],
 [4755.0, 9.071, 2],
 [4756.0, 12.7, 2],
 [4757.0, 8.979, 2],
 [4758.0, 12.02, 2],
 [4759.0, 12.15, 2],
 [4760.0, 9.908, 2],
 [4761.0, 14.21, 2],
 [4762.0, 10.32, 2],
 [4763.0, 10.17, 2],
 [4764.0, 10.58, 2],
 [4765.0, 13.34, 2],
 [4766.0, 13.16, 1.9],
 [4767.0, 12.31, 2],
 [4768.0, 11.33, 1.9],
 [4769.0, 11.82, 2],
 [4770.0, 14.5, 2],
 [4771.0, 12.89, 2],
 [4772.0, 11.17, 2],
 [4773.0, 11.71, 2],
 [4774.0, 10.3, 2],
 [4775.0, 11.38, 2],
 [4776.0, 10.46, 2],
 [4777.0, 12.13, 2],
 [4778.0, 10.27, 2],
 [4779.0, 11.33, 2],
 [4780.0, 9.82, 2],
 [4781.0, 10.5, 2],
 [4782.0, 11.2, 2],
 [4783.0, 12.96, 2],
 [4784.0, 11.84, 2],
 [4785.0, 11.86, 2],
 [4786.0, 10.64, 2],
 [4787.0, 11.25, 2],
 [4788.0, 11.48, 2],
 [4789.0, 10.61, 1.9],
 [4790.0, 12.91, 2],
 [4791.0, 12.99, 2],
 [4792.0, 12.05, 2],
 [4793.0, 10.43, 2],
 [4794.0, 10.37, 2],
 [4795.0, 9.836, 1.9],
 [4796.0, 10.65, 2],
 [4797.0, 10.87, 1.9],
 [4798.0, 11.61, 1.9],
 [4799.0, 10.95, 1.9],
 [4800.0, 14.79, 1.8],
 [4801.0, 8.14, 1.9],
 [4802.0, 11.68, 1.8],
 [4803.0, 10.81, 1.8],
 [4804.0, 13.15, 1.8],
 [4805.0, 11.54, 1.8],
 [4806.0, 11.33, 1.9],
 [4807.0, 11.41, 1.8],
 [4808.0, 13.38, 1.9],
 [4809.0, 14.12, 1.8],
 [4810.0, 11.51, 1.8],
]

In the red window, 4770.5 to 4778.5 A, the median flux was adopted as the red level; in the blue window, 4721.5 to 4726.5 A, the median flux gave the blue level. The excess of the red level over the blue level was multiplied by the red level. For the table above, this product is 16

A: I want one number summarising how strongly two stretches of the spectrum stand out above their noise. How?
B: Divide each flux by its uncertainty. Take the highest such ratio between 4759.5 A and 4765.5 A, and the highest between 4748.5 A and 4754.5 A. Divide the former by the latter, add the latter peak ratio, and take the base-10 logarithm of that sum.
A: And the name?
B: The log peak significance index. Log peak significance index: 0.871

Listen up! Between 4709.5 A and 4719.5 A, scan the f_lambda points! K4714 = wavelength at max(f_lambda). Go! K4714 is 4715.0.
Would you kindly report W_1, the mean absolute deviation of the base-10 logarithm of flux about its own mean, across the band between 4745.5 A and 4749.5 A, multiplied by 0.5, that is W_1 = 0.014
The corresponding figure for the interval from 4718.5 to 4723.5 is 0.020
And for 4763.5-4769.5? 0.015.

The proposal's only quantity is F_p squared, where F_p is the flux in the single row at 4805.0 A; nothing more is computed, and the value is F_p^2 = 133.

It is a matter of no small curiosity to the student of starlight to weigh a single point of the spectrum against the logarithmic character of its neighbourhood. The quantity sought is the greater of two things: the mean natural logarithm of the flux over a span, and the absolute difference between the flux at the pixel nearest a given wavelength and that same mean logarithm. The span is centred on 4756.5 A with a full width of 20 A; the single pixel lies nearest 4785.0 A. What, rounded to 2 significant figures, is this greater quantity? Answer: 9.4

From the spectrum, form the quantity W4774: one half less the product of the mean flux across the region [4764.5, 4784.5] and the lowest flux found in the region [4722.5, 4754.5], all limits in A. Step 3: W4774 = -93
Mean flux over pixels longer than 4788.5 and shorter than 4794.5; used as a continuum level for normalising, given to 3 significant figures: 11.6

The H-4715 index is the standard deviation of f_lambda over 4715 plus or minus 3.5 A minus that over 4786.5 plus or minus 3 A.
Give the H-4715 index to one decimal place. 0.8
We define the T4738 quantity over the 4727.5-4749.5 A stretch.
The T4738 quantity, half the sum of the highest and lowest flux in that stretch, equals 11.4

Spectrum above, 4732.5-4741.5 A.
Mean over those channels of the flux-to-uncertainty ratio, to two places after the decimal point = 5.59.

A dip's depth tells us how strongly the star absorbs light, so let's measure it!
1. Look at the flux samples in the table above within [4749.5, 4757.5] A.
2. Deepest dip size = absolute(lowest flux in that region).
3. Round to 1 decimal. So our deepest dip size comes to 9.0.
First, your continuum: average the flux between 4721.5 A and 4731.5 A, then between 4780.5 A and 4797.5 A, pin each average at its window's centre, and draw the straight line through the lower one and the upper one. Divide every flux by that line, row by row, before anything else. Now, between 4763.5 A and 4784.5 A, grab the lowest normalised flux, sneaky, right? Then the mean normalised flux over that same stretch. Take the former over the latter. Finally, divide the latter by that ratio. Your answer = 1.23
